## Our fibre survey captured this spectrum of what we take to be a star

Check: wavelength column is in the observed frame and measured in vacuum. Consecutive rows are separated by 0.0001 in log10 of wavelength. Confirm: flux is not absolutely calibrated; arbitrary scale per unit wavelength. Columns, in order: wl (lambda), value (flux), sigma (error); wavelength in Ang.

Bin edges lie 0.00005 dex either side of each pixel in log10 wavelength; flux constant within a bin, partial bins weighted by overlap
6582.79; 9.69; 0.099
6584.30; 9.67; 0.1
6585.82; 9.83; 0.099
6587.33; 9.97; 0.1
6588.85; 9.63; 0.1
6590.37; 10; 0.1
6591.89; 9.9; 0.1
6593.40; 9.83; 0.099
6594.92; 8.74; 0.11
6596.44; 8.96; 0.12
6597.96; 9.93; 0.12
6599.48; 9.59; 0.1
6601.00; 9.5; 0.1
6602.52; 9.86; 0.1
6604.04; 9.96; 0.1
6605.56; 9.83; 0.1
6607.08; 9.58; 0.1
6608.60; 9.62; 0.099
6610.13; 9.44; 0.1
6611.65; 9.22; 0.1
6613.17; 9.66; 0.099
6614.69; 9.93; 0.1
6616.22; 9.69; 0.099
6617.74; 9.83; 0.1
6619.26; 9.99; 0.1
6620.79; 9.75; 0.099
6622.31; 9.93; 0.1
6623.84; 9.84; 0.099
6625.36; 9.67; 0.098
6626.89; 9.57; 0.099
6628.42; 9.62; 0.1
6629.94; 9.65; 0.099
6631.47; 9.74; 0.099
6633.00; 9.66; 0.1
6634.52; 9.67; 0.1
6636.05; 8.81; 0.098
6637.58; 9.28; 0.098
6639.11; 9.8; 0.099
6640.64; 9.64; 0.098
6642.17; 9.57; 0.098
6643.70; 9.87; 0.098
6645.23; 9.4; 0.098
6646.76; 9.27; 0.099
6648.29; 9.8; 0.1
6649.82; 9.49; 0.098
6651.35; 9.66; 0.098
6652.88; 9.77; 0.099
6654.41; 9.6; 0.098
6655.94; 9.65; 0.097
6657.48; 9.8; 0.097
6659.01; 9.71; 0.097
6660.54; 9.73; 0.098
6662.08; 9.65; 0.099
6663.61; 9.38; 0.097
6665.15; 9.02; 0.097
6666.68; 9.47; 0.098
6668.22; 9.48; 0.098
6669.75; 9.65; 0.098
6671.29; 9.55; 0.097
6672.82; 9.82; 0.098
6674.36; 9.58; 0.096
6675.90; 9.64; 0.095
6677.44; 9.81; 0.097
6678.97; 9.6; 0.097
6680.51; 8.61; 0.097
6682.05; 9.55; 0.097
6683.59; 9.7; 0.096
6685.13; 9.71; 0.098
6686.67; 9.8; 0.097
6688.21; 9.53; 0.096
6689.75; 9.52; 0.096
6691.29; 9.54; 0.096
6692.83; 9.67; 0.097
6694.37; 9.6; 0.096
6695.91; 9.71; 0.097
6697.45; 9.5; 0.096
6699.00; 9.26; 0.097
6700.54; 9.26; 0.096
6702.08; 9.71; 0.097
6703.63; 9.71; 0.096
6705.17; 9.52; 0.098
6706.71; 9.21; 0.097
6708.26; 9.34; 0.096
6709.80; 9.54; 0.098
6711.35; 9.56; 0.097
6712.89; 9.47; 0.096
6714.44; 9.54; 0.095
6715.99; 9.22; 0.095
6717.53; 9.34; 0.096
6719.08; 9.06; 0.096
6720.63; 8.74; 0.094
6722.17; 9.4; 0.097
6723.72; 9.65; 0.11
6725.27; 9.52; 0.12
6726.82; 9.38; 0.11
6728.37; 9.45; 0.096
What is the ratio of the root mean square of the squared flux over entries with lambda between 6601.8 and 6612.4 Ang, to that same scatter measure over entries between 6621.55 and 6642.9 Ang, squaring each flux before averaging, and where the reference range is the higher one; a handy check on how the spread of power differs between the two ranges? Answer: 1.01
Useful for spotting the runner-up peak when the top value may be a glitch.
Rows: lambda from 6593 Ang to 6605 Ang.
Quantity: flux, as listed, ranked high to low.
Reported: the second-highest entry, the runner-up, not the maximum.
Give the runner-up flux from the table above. 9.93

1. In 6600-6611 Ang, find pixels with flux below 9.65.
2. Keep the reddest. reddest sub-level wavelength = 6610.13 Ang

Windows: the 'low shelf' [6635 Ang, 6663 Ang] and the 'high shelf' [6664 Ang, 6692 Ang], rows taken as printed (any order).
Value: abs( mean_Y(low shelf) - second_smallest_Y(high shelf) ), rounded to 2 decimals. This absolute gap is 0.56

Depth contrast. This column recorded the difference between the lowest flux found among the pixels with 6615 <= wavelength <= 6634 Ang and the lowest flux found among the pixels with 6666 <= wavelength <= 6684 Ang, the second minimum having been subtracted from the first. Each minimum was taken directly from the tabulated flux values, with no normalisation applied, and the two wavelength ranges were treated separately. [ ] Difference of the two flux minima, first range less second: 1.0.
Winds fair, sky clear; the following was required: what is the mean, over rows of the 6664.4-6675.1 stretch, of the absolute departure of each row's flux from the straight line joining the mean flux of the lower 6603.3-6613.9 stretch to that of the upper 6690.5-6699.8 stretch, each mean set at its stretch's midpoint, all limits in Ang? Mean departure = 0.16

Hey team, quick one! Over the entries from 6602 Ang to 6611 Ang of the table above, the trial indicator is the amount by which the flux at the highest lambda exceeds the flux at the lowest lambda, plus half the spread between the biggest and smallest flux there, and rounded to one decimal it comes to -0.2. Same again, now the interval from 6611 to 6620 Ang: 1.2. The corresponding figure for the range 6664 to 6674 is 1.2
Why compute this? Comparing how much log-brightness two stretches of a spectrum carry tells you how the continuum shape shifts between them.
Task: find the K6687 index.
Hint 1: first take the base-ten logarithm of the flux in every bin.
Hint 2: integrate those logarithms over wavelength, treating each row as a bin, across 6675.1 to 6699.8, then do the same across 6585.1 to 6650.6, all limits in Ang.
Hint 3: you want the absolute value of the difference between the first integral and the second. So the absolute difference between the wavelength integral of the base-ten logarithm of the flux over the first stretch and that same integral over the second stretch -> 40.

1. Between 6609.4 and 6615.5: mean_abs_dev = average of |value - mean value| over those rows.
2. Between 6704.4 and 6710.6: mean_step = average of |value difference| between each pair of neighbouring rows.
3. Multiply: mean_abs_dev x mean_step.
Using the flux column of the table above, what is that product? 0.050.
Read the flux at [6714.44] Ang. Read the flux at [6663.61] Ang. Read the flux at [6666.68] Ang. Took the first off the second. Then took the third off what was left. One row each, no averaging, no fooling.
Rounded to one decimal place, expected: -9.6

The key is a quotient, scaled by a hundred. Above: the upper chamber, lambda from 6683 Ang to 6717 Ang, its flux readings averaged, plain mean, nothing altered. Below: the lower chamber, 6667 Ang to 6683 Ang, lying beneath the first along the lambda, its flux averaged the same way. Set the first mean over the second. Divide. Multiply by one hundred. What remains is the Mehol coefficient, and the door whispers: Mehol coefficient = 100.0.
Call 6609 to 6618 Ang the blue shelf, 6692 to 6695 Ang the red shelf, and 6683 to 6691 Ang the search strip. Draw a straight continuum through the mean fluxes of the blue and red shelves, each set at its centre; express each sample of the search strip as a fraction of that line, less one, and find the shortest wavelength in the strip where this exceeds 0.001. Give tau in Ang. 6683.59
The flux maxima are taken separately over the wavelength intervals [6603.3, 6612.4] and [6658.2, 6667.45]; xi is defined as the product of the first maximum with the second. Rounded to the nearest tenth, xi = 96.9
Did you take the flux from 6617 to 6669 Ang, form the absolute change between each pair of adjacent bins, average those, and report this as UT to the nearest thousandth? 0.211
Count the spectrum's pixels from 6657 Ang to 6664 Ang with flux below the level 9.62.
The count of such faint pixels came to 1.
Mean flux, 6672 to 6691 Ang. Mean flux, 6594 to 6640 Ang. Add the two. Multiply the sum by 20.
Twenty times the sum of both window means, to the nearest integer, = 384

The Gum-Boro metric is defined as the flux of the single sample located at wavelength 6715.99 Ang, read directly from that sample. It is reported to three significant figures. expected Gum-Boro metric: 9.22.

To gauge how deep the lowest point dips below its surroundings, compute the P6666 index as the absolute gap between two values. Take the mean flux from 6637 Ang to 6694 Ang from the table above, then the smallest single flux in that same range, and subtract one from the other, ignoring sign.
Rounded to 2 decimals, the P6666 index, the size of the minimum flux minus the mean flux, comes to 0.97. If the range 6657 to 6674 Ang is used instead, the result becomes 0.55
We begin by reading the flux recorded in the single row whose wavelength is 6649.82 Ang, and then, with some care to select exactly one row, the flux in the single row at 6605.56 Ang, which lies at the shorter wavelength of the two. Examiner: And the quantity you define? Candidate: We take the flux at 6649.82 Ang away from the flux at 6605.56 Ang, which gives 0.3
